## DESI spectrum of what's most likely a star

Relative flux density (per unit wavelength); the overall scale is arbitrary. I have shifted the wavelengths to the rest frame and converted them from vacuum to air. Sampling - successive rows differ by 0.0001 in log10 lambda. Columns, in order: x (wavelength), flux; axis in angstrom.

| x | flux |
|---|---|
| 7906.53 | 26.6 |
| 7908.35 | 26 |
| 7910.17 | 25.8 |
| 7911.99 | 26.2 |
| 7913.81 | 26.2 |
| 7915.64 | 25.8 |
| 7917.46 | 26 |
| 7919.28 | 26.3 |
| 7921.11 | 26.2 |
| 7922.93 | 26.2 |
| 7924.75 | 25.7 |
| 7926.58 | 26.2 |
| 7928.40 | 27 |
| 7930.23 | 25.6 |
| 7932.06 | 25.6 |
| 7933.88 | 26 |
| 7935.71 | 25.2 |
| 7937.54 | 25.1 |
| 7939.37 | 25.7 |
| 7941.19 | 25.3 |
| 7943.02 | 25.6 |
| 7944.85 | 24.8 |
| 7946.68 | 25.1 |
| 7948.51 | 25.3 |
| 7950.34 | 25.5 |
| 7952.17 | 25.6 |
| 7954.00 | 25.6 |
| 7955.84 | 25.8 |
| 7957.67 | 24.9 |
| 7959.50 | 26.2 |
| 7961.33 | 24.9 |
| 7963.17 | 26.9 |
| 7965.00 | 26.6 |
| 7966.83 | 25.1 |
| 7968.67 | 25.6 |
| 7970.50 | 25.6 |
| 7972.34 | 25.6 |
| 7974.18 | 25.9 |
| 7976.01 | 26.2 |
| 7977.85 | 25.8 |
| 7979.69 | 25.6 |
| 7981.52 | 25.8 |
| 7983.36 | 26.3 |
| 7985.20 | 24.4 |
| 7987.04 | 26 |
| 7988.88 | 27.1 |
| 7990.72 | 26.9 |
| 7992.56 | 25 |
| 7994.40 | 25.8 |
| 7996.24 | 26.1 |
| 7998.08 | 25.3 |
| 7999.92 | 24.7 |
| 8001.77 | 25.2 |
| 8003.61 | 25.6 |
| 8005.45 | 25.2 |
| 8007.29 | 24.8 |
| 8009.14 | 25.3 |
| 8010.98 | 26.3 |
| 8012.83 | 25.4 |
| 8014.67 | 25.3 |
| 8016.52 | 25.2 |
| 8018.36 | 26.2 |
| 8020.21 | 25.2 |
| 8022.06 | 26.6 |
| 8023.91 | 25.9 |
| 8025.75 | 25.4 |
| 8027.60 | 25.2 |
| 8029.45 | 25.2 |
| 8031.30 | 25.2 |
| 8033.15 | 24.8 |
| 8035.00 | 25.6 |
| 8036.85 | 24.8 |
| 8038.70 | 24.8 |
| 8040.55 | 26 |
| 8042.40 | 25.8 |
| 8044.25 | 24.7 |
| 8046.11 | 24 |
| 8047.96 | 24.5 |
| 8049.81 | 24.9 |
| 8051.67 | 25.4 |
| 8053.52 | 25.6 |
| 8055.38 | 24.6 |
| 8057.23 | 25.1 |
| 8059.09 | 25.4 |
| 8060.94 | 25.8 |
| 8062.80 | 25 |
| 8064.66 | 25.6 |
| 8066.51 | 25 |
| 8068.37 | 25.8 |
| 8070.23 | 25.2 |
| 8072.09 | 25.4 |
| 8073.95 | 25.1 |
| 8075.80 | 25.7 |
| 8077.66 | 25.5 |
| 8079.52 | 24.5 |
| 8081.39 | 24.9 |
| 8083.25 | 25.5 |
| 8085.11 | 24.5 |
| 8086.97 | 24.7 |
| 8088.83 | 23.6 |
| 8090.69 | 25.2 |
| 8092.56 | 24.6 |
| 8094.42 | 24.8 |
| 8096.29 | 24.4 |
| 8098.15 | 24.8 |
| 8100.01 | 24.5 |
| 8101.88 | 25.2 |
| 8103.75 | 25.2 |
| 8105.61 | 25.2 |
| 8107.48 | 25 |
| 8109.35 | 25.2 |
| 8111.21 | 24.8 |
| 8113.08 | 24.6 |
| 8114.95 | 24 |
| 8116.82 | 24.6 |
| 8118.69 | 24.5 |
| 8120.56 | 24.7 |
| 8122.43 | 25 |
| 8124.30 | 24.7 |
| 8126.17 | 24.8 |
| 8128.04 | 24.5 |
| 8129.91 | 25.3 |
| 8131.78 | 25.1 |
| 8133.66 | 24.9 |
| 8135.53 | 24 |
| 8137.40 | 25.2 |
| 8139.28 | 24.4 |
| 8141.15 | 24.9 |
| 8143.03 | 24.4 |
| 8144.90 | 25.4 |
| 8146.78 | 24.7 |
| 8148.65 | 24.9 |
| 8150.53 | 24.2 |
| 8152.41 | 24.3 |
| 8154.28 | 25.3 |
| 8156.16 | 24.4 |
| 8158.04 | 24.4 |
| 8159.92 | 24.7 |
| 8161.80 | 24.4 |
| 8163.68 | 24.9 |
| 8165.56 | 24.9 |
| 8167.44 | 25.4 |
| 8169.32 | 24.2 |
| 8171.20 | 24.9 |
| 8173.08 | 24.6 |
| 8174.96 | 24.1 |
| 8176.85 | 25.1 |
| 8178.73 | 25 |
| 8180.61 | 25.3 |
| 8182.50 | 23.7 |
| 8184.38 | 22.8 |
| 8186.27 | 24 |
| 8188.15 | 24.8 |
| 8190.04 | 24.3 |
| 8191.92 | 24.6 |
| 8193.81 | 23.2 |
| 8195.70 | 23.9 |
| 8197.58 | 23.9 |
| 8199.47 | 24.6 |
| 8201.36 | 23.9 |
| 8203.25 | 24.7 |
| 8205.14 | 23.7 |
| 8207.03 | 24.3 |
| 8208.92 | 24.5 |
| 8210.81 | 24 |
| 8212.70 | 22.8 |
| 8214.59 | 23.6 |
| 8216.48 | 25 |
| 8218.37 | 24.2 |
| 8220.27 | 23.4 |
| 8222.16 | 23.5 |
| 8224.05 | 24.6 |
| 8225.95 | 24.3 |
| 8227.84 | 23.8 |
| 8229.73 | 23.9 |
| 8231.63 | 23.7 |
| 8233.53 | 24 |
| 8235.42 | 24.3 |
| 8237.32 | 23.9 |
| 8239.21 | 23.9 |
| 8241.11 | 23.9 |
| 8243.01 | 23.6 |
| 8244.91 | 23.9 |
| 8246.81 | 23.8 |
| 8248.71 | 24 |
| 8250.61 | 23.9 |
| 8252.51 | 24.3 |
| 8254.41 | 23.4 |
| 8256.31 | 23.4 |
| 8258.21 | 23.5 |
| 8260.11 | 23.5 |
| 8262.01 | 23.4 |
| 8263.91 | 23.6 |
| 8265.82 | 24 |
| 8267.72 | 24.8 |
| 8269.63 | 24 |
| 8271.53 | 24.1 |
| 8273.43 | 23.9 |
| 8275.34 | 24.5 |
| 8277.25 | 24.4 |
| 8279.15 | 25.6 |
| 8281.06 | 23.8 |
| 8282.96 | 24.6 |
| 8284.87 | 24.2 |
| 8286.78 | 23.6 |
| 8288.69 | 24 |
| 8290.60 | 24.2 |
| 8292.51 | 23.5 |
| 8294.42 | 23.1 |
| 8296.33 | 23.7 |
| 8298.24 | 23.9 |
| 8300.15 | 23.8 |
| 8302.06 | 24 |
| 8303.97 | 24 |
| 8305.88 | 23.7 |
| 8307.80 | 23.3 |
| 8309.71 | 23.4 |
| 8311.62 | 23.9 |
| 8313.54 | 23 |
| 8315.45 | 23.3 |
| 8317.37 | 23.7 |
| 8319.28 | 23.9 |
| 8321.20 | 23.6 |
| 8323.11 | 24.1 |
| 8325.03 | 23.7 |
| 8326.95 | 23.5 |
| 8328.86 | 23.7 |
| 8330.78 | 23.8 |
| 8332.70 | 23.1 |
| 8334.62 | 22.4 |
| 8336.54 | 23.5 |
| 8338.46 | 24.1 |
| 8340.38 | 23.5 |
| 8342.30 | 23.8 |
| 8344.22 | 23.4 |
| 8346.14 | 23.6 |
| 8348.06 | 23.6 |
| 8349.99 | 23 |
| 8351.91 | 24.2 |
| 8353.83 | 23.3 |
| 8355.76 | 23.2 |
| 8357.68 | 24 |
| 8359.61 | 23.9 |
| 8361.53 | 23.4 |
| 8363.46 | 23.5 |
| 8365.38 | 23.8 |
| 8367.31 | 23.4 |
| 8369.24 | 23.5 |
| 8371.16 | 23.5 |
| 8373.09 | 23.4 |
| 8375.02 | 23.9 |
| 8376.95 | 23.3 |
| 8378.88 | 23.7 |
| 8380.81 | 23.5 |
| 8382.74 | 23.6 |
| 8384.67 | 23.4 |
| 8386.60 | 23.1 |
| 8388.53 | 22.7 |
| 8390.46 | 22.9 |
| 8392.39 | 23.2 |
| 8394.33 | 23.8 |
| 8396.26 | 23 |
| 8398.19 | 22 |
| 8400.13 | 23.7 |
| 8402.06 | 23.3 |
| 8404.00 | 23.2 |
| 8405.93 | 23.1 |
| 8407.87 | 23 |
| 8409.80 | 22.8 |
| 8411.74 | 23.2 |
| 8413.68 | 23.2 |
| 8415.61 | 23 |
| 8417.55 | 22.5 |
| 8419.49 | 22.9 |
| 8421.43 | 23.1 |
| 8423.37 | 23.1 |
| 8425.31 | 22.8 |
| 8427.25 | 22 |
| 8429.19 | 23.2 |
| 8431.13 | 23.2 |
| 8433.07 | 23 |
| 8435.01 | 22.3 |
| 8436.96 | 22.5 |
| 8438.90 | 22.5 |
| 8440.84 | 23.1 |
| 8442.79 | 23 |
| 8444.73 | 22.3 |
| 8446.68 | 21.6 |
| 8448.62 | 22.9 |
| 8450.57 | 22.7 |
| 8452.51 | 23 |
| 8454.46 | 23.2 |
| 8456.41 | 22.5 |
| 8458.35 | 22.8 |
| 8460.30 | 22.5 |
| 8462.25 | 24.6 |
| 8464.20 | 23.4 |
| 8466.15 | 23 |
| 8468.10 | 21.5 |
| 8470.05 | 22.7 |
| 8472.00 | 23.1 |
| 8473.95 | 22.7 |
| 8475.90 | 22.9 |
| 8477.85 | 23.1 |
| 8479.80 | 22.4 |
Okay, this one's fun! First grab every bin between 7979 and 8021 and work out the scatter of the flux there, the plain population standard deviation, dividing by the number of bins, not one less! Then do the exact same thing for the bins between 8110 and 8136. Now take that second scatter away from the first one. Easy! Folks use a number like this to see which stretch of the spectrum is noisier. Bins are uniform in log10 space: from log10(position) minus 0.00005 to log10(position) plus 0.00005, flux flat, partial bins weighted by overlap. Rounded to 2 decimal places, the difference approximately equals 0.31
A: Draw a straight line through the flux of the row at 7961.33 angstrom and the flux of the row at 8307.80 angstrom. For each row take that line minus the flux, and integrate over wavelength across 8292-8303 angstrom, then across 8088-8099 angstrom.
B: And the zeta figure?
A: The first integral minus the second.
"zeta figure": -0.5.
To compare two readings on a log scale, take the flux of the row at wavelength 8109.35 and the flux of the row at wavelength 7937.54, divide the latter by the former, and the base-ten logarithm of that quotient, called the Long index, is -0.002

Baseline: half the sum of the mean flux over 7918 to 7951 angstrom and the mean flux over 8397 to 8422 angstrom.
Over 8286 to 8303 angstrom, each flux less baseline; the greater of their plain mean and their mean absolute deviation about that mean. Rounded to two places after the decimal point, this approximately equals 0.25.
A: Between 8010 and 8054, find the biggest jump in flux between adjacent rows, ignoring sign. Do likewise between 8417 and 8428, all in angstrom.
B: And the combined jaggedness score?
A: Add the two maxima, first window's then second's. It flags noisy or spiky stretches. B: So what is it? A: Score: 2.2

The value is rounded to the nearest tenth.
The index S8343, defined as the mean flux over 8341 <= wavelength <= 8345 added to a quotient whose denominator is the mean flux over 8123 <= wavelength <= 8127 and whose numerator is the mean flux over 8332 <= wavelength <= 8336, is 24.5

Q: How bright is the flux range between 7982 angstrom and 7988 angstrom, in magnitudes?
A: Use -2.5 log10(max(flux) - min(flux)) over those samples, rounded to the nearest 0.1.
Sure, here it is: -0.7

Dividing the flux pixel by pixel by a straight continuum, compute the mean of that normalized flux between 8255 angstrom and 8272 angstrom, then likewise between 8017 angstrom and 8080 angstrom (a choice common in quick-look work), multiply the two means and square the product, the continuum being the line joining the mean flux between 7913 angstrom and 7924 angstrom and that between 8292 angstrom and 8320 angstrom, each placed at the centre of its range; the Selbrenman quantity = 0.99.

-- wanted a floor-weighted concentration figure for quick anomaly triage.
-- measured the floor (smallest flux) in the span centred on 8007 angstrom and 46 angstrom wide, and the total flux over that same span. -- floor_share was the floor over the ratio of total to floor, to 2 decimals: 0.93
